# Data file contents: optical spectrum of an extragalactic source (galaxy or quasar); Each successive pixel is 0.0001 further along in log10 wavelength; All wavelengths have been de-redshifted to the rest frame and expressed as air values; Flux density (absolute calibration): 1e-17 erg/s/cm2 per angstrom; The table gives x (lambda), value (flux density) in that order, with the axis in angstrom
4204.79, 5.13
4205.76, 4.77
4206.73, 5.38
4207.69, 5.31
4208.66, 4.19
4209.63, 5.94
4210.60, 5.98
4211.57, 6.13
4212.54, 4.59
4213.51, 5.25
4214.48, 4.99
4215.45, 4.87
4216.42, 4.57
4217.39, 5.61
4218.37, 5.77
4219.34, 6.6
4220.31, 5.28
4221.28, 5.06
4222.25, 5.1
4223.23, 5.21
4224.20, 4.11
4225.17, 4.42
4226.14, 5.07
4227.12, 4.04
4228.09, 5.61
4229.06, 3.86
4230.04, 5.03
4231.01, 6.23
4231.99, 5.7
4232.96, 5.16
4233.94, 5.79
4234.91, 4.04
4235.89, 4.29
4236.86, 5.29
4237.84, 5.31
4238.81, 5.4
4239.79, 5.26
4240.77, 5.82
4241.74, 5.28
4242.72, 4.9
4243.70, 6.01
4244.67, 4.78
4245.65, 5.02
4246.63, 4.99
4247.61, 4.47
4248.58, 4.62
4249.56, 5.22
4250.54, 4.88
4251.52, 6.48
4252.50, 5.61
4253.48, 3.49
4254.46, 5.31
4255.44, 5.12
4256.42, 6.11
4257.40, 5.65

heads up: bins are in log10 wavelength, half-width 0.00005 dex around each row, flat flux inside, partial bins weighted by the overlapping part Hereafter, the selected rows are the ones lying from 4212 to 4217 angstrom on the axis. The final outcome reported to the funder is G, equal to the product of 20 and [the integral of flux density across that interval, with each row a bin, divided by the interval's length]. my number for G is 98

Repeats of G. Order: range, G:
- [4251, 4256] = 104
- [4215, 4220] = 110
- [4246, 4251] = 97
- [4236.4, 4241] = 108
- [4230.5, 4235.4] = 108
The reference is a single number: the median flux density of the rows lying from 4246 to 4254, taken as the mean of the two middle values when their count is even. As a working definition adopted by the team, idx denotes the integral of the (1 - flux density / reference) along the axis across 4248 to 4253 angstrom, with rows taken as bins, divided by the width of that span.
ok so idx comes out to -0.08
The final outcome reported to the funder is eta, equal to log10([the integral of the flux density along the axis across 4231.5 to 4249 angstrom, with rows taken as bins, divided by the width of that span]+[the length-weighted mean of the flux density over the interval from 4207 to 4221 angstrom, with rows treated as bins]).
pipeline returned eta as 1.02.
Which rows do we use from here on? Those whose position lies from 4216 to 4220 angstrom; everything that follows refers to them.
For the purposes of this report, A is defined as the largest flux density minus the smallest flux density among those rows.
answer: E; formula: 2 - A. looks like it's 0.0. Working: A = 2.0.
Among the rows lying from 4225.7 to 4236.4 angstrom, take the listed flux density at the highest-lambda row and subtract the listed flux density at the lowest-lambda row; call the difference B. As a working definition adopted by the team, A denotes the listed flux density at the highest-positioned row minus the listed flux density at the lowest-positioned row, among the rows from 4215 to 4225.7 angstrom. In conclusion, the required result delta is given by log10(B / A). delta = 0.24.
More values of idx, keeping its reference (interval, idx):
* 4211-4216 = -0.05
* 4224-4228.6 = 0.05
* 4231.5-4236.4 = -0.01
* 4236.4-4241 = -0.09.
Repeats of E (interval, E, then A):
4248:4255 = -1.0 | 3.0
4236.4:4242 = 1.4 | 0.6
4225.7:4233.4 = -0.4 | 2.4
